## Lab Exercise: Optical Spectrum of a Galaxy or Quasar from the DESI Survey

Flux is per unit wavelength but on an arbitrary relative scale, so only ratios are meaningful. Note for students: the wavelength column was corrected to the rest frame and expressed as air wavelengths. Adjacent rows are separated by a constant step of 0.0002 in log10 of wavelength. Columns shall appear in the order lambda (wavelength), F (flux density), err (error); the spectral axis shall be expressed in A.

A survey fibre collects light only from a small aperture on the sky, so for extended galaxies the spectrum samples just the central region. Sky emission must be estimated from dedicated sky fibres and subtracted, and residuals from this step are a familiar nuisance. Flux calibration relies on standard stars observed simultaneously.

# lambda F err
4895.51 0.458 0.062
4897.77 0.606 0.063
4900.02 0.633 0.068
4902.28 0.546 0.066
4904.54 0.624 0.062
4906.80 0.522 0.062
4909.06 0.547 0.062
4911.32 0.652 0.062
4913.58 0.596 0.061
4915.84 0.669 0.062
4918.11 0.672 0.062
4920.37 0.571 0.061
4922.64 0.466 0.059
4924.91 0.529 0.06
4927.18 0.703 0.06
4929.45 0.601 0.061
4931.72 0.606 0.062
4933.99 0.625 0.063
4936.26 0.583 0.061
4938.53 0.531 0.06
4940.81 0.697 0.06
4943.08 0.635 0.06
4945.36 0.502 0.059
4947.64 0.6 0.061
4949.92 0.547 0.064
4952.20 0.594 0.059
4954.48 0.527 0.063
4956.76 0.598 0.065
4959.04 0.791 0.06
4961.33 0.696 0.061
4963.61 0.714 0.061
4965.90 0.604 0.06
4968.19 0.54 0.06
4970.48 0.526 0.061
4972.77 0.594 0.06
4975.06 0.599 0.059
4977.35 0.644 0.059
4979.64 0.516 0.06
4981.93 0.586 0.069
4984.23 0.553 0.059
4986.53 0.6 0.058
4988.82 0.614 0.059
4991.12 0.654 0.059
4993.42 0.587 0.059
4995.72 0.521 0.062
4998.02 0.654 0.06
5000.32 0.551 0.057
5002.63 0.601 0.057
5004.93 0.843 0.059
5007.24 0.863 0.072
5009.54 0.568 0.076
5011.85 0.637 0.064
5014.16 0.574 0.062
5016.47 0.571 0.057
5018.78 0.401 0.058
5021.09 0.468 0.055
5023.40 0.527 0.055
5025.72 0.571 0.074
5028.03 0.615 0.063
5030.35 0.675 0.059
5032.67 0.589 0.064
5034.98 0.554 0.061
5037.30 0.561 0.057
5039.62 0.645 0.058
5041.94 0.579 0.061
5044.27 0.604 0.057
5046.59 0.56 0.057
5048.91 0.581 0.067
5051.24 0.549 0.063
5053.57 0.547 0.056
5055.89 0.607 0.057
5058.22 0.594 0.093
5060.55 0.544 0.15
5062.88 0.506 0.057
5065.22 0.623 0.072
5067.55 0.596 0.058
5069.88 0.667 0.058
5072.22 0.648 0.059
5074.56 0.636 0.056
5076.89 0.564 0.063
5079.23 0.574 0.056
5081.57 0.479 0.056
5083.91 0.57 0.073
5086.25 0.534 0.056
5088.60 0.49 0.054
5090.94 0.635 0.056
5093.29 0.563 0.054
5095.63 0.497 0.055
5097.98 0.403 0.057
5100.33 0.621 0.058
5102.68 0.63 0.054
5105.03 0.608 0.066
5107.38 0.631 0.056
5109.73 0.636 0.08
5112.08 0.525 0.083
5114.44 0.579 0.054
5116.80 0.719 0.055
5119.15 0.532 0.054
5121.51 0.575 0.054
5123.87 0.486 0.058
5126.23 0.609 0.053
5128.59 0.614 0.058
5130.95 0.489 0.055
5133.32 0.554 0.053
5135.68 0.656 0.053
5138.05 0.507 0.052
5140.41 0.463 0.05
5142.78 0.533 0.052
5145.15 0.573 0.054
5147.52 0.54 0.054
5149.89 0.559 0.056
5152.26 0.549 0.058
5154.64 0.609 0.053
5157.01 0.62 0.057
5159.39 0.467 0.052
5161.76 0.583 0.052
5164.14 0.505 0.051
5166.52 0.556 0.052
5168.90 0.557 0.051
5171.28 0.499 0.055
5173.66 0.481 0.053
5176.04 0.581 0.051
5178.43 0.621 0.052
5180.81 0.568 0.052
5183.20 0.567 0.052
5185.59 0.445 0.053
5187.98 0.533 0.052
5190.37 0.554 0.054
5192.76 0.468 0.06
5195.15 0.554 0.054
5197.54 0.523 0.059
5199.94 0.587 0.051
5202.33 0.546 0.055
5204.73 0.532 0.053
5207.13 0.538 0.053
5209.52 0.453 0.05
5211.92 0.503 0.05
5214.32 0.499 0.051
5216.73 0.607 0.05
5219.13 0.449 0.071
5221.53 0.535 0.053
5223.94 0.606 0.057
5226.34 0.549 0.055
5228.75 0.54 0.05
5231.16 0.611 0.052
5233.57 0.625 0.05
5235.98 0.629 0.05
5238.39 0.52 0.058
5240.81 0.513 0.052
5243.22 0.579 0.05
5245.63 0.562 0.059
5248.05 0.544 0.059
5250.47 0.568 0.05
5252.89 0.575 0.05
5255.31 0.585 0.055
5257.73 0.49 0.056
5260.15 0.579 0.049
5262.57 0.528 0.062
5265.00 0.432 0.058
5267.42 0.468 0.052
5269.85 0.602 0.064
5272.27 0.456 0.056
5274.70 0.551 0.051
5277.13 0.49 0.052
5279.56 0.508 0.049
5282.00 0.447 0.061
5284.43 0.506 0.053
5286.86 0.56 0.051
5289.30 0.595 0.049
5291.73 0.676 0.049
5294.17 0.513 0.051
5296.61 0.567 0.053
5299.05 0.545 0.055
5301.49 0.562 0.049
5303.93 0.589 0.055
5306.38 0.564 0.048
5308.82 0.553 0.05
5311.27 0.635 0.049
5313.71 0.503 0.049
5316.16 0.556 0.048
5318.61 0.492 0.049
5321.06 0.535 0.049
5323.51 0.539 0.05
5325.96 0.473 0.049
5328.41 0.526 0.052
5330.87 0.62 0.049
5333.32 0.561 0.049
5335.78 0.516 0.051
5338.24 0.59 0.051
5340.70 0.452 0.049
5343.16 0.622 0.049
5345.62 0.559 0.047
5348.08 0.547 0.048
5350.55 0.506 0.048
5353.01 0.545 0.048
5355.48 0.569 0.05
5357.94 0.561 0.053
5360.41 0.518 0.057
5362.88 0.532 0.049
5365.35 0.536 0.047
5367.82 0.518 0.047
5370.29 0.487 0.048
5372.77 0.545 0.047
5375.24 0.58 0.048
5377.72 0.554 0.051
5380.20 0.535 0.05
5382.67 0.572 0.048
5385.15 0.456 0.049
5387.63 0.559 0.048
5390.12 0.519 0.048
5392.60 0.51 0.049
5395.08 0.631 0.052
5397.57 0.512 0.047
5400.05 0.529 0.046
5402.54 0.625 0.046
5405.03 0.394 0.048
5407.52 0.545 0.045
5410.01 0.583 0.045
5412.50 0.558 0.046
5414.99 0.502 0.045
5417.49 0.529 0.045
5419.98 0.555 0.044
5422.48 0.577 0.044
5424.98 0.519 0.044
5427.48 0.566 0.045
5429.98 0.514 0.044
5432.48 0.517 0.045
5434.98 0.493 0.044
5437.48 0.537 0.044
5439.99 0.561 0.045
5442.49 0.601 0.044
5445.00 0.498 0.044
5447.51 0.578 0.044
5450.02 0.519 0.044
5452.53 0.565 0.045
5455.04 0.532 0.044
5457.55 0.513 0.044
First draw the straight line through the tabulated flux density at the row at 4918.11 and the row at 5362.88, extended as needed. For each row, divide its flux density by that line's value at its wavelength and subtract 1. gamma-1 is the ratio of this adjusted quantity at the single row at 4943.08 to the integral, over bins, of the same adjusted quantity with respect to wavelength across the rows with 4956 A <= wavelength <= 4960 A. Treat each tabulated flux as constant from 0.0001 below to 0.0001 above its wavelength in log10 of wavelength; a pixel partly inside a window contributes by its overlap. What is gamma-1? -0.18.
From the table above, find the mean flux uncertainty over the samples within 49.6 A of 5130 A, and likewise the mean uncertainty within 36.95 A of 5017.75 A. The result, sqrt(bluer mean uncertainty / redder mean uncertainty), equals 1.04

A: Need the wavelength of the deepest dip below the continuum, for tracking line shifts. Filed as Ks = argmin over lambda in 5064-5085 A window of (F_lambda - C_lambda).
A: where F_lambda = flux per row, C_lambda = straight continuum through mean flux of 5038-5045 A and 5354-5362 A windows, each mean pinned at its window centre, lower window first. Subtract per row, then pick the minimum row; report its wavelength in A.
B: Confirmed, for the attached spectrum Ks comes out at 5081.57 A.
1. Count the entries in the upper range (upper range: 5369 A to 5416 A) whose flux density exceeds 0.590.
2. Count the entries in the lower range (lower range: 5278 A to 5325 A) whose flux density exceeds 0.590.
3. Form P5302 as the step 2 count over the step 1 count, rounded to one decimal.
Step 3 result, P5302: 1.5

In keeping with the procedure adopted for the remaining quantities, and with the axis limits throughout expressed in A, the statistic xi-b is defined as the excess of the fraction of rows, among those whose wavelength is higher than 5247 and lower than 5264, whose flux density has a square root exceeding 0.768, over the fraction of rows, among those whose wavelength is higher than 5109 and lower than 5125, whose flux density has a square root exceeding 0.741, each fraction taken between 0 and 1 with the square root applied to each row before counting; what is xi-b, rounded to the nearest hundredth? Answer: -0.57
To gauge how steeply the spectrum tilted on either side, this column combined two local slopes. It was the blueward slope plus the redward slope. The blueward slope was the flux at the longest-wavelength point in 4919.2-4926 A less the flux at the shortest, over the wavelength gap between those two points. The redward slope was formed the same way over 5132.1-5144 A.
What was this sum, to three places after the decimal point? -0.011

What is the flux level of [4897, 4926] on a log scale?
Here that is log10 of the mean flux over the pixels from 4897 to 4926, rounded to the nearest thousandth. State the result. -0.231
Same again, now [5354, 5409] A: -0.271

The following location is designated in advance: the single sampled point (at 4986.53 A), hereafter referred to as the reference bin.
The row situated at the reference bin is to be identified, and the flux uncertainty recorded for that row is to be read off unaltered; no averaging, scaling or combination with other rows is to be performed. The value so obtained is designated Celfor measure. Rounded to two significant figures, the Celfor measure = 0.058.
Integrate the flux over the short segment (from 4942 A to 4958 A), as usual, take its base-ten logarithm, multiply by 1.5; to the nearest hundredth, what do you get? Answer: 1.44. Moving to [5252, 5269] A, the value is 1.42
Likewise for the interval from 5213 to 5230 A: 1.44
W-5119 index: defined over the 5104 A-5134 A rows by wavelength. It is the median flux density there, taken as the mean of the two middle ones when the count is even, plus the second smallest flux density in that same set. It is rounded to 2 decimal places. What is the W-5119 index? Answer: 1.07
